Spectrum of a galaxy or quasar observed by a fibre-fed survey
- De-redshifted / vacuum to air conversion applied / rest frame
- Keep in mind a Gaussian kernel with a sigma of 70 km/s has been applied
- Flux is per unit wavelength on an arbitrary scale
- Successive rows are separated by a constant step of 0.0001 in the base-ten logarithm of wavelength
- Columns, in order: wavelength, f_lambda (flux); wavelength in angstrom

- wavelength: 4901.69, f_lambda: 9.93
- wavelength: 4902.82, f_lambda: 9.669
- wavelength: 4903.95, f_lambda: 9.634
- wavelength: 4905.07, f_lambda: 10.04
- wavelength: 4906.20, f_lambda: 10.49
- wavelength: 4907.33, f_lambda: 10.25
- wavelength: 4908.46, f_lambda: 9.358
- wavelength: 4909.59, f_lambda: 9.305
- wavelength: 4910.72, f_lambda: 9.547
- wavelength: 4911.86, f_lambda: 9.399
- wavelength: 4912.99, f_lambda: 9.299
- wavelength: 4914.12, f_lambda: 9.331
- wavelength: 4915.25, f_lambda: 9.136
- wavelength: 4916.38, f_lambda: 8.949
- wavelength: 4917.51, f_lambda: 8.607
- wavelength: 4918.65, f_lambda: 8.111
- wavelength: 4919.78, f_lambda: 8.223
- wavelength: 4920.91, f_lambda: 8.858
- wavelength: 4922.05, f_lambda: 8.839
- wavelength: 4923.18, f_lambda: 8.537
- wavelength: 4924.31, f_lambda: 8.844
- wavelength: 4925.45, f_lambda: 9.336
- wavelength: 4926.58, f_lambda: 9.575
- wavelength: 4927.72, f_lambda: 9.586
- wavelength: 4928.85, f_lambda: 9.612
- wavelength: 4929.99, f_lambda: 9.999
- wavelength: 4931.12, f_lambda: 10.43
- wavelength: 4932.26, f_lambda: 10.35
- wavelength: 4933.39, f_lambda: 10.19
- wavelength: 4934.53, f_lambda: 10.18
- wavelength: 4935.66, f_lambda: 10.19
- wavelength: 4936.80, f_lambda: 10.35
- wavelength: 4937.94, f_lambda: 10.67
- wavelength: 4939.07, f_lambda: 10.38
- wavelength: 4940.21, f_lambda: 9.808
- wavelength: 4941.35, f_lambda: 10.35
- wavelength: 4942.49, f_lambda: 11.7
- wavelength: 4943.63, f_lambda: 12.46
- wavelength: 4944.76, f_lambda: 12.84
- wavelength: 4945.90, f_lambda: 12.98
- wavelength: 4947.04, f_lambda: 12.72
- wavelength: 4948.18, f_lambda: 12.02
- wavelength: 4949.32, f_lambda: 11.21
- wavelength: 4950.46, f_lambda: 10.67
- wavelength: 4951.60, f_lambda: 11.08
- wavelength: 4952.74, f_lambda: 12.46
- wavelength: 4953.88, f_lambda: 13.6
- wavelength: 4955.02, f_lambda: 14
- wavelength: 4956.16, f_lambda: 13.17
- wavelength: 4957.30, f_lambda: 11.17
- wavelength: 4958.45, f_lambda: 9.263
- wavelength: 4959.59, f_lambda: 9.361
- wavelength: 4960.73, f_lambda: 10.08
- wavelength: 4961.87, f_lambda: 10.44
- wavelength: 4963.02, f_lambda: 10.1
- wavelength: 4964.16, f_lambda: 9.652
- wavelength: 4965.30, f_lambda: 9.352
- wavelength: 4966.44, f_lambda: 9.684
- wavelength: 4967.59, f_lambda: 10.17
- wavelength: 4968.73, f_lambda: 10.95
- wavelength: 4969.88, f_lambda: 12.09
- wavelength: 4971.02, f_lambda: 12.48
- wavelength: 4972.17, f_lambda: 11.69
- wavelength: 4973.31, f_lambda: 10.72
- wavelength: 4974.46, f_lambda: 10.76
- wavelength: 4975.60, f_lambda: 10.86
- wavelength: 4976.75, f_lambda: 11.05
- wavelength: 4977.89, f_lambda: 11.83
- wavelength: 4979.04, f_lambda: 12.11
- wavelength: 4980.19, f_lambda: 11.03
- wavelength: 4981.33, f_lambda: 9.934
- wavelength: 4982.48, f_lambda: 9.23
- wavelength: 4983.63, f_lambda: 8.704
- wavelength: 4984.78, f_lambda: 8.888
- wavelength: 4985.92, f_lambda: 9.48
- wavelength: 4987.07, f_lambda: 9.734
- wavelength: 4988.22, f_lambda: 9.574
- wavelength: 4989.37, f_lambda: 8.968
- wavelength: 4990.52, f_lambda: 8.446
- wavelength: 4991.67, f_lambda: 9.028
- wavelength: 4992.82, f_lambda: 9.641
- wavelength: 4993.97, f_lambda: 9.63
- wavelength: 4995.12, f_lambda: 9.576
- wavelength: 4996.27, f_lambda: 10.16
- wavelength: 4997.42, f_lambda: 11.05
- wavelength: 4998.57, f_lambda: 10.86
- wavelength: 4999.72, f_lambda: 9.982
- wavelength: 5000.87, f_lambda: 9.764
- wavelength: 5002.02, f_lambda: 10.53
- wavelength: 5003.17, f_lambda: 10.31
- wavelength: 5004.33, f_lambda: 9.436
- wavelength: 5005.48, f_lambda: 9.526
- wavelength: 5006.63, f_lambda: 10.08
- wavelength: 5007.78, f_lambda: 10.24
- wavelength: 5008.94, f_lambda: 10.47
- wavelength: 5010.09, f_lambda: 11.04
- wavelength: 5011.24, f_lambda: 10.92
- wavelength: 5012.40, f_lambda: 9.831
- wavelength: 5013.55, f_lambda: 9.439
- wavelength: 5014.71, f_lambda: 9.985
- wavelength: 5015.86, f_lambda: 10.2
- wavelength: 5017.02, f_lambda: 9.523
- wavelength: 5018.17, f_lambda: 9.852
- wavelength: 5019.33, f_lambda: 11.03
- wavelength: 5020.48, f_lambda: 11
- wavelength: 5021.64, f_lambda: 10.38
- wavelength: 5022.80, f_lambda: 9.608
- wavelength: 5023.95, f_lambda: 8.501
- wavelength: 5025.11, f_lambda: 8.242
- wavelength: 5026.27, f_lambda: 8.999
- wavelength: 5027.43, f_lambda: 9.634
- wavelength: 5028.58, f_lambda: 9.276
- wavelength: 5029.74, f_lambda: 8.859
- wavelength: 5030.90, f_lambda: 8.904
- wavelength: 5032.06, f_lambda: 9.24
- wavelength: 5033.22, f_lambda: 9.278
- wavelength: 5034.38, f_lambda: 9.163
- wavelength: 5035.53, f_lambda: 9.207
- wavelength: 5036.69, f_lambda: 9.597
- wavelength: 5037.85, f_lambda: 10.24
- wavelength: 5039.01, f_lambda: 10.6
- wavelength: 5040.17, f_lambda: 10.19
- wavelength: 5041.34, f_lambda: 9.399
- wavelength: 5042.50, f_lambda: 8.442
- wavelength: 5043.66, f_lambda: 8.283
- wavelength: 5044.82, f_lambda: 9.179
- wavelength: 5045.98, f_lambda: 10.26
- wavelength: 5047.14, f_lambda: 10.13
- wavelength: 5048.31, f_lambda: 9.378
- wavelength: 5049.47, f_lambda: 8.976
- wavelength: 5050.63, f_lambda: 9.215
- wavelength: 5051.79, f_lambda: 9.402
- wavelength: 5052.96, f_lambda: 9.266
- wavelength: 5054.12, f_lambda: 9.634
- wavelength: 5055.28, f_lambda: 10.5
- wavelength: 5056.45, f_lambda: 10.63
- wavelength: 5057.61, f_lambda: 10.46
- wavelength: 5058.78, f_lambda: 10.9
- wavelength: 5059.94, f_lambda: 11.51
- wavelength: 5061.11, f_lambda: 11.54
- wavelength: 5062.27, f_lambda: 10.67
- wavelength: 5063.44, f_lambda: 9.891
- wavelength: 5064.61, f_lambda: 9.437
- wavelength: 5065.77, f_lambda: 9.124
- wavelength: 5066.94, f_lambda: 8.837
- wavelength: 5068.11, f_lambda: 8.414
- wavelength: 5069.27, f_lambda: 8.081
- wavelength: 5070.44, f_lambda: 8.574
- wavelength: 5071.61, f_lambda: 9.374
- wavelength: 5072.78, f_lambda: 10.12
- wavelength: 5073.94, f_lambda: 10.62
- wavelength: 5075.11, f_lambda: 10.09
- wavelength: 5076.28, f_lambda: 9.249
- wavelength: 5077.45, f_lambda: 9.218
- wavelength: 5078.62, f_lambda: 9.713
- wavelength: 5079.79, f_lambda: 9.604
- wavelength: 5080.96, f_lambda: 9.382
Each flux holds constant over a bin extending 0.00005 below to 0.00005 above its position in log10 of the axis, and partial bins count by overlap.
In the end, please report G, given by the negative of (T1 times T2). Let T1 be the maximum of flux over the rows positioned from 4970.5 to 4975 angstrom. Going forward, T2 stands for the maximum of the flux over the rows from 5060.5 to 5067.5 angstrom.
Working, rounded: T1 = 12.48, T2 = 11.54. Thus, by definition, -144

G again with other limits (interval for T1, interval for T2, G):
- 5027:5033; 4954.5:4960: -135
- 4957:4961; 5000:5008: -118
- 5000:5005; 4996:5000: -116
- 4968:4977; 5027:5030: -120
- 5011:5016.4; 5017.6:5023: -120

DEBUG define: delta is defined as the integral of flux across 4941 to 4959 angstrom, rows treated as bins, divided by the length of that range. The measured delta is 12.00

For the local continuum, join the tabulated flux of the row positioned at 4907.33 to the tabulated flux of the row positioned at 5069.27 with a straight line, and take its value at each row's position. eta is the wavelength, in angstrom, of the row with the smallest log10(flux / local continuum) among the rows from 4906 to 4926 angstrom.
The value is 4918.65 angstrom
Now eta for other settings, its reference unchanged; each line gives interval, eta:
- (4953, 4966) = 4958.45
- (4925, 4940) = 4925.45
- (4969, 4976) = 4973.31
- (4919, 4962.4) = 4919.78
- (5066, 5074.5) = 5069.27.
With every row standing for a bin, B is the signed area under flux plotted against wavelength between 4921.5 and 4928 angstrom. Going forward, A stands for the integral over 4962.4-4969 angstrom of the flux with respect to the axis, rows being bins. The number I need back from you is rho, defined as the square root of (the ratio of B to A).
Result 0.95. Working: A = 66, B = 59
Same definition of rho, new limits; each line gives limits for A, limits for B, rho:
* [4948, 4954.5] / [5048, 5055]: 0.92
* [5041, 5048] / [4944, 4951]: 1.14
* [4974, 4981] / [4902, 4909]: 0.94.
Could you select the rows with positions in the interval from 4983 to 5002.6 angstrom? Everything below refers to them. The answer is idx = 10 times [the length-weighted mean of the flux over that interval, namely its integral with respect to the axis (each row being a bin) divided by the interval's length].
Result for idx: 96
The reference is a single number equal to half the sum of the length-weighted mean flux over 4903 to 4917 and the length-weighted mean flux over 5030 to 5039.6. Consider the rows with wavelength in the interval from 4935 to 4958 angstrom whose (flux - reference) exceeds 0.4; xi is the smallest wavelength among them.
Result 4935.66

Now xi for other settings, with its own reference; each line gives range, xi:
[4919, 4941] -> 4929.99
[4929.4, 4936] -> 4929.99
